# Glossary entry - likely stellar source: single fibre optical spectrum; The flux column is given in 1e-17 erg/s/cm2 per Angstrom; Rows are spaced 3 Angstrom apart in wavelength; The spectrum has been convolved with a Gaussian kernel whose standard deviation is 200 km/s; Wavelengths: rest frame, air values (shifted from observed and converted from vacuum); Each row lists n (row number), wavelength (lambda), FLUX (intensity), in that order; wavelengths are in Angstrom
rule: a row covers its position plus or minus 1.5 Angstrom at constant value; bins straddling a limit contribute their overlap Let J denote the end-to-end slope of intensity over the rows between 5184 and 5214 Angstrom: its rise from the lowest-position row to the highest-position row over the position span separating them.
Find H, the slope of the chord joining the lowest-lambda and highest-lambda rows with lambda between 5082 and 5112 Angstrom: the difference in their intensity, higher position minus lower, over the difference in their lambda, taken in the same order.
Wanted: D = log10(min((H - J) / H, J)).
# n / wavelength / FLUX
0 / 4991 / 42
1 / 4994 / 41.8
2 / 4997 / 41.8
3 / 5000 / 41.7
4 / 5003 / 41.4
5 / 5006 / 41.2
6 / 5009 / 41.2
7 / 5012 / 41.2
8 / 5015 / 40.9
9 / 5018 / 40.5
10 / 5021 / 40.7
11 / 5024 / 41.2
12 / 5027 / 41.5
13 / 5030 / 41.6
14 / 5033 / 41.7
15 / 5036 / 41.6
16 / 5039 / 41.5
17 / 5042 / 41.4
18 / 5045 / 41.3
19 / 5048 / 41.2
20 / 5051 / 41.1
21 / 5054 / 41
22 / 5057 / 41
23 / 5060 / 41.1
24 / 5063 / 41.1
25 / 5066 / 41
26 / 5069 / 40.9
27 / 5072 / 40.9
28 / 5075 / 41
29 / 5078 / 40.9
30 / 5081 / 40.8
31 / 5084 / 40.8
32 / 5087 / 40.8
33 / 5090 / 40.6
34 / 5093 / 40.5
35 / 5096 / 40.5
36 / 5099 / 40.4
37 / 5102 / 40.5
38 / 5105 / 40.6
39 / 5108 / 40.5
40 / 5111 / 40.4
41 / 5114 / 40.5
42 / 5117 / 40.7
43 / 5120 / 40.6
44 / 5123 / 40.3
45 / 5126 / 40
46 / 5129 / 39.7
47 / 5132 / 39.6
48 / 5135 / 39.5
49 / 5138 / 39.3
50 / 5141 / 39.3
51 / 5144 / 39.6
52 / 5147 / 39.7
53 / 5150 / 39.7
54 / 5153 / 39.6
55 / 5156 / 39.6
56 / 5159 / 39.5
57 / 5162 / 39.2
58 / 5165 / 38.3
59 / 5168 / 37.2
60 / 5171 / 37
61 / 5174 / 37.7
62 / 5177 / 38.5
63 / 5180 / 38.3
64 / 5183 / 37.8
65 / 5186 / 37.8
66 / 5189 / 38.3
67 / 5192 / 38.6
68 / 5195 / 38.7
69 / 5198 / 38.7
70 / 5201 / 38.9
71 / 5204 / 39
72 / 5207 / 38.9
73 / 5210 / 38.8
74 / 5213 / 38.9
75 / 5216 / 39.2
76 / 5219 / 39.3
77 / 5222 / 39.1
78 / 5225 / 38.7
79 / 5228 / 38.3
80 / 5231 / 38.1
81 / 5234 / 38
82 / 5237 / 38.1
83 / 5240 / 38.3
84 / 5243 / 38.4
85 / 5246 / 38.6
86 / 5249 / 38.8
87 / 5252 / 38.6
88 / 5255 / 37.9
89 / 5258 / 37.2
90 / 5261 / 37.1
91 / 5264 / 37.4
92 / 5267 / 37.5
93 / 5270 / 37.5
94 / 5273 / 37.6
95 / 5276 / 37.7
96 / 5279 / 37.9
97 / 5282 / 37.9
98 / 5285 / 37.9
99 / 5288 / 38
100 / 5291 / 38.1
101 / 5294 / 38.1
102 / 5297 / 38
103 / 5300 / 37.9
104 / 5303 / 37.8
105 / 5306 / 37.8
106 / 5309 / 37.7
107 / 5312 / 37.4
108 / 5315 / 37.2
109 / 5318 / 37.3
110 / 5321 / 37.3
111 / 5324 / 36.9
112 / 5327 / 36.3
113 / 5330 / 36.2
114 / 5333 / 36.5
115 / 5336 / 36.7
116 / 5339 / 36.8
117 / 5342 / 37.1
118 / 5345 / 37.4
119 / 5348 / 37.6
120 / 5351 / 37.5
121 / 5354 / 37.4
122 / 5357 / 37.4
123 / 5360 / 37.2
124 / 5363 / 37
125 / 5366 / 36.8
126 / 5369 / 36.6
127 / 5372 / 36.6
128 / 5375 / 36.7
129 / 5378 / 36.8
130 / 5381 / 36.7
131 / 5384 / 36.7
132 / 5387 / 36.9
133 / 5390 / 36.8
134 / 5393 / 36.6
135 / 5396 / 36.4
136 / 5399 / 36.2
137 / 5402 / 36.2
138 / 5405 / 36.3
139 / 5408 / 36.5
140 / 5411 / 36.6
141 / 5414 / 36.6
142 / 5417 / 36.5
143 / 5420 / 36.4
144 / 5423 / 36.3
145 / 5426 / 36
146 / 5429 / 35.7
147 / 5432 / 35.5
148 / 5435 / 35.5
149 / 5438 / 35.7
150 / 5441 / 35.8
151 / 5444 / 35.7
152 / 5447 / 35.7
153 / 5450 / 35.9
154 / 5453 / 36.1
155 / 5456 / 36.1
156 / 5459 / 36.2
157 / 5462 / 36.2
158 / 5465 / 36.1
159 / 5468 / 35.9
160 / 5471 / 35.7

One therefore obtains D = -1.4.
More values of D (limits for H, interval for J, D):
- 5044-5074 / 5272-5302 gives -2.0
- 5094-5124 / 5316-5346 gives -2.4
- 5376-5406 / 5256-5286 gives -1.6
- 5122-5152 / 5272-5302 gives -2.0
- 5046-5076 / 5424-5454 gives -2.4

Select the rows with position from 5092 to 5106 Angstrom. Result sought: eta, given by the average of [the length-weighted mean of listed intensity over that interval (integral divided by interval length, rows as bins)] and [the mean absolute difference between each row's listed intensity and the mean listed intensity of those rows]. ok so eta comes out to 20.3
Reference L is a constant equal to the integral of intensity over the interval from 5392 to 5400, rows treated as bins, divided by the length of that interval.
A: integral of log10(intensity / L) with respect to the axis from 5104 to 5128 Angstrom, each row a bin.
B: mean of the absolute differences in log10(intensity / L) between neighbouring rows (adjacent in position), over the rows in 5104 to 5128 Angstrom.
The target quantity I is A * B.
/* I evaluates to 0.0020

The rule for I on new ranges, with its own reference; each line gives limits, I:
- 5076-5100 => 0.0009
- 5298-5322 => 0.0004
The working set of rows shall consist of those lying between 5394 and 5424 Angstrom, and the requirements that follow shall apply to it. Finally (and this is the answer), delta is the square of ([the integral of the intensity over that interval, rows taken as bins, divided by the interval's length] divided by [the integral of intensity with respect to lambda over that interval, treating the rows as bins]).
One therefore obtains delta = 0.0011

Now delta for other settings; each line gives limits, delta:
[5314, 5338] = 0.0017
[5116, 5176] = 0.0003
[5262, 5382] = 0.0001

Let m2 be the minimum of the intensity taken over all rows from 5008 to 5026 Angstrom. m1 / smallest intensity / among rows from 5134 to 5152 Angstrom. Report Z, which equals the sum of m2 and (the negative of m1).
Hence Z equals 1.2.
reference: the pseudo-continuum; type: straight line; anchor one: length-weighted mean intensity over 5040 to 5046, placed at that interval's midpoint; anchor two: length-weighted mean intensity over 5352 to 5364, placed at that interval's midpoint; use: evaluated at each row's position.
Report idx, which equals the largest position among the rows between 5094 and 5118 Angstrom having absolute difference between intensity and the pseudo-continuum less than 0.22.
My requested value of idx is 5114 Angstrom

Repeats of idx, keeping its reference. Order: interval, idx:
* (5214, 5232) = 5222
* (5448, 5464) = 5456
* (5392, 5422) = 5420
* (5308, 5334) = 5309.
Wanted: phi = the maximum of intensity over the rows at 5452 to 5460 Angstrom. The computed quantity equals 36.2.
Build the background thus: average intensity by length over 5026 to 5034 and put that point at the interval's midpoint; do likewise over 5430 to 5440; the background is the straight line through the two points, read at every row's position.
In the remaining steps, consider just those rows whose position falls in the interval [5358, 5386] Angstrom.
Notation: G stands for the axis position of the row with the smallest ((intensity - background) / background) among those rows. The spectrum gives 5369 Angstrom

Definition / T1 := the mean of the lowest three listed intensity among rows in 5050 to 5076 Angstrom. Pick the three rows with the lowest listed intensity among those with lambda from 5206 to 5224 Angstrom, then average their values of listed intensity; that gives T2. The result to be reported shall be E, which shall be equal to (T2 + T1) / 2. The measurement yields 39.9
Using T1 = 40.9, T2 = 38.9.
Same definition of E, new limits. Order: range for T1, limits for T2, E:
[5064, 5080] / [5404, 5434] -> 38.3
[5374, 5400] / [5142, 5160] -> 38.0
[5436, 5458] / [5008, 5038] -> 38.2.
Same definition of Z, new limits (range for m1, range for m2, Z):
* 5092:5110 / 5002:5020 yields 0.1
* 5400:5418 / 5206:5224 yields 2.6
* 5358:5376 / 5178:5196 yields 1.2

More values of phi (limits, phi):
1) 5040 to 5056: 41.4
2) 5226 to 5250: 38.8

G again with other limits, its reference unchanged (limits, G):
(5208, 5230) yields 5228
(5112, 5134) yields 5132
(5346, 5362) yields 5360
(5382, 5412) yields 5399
